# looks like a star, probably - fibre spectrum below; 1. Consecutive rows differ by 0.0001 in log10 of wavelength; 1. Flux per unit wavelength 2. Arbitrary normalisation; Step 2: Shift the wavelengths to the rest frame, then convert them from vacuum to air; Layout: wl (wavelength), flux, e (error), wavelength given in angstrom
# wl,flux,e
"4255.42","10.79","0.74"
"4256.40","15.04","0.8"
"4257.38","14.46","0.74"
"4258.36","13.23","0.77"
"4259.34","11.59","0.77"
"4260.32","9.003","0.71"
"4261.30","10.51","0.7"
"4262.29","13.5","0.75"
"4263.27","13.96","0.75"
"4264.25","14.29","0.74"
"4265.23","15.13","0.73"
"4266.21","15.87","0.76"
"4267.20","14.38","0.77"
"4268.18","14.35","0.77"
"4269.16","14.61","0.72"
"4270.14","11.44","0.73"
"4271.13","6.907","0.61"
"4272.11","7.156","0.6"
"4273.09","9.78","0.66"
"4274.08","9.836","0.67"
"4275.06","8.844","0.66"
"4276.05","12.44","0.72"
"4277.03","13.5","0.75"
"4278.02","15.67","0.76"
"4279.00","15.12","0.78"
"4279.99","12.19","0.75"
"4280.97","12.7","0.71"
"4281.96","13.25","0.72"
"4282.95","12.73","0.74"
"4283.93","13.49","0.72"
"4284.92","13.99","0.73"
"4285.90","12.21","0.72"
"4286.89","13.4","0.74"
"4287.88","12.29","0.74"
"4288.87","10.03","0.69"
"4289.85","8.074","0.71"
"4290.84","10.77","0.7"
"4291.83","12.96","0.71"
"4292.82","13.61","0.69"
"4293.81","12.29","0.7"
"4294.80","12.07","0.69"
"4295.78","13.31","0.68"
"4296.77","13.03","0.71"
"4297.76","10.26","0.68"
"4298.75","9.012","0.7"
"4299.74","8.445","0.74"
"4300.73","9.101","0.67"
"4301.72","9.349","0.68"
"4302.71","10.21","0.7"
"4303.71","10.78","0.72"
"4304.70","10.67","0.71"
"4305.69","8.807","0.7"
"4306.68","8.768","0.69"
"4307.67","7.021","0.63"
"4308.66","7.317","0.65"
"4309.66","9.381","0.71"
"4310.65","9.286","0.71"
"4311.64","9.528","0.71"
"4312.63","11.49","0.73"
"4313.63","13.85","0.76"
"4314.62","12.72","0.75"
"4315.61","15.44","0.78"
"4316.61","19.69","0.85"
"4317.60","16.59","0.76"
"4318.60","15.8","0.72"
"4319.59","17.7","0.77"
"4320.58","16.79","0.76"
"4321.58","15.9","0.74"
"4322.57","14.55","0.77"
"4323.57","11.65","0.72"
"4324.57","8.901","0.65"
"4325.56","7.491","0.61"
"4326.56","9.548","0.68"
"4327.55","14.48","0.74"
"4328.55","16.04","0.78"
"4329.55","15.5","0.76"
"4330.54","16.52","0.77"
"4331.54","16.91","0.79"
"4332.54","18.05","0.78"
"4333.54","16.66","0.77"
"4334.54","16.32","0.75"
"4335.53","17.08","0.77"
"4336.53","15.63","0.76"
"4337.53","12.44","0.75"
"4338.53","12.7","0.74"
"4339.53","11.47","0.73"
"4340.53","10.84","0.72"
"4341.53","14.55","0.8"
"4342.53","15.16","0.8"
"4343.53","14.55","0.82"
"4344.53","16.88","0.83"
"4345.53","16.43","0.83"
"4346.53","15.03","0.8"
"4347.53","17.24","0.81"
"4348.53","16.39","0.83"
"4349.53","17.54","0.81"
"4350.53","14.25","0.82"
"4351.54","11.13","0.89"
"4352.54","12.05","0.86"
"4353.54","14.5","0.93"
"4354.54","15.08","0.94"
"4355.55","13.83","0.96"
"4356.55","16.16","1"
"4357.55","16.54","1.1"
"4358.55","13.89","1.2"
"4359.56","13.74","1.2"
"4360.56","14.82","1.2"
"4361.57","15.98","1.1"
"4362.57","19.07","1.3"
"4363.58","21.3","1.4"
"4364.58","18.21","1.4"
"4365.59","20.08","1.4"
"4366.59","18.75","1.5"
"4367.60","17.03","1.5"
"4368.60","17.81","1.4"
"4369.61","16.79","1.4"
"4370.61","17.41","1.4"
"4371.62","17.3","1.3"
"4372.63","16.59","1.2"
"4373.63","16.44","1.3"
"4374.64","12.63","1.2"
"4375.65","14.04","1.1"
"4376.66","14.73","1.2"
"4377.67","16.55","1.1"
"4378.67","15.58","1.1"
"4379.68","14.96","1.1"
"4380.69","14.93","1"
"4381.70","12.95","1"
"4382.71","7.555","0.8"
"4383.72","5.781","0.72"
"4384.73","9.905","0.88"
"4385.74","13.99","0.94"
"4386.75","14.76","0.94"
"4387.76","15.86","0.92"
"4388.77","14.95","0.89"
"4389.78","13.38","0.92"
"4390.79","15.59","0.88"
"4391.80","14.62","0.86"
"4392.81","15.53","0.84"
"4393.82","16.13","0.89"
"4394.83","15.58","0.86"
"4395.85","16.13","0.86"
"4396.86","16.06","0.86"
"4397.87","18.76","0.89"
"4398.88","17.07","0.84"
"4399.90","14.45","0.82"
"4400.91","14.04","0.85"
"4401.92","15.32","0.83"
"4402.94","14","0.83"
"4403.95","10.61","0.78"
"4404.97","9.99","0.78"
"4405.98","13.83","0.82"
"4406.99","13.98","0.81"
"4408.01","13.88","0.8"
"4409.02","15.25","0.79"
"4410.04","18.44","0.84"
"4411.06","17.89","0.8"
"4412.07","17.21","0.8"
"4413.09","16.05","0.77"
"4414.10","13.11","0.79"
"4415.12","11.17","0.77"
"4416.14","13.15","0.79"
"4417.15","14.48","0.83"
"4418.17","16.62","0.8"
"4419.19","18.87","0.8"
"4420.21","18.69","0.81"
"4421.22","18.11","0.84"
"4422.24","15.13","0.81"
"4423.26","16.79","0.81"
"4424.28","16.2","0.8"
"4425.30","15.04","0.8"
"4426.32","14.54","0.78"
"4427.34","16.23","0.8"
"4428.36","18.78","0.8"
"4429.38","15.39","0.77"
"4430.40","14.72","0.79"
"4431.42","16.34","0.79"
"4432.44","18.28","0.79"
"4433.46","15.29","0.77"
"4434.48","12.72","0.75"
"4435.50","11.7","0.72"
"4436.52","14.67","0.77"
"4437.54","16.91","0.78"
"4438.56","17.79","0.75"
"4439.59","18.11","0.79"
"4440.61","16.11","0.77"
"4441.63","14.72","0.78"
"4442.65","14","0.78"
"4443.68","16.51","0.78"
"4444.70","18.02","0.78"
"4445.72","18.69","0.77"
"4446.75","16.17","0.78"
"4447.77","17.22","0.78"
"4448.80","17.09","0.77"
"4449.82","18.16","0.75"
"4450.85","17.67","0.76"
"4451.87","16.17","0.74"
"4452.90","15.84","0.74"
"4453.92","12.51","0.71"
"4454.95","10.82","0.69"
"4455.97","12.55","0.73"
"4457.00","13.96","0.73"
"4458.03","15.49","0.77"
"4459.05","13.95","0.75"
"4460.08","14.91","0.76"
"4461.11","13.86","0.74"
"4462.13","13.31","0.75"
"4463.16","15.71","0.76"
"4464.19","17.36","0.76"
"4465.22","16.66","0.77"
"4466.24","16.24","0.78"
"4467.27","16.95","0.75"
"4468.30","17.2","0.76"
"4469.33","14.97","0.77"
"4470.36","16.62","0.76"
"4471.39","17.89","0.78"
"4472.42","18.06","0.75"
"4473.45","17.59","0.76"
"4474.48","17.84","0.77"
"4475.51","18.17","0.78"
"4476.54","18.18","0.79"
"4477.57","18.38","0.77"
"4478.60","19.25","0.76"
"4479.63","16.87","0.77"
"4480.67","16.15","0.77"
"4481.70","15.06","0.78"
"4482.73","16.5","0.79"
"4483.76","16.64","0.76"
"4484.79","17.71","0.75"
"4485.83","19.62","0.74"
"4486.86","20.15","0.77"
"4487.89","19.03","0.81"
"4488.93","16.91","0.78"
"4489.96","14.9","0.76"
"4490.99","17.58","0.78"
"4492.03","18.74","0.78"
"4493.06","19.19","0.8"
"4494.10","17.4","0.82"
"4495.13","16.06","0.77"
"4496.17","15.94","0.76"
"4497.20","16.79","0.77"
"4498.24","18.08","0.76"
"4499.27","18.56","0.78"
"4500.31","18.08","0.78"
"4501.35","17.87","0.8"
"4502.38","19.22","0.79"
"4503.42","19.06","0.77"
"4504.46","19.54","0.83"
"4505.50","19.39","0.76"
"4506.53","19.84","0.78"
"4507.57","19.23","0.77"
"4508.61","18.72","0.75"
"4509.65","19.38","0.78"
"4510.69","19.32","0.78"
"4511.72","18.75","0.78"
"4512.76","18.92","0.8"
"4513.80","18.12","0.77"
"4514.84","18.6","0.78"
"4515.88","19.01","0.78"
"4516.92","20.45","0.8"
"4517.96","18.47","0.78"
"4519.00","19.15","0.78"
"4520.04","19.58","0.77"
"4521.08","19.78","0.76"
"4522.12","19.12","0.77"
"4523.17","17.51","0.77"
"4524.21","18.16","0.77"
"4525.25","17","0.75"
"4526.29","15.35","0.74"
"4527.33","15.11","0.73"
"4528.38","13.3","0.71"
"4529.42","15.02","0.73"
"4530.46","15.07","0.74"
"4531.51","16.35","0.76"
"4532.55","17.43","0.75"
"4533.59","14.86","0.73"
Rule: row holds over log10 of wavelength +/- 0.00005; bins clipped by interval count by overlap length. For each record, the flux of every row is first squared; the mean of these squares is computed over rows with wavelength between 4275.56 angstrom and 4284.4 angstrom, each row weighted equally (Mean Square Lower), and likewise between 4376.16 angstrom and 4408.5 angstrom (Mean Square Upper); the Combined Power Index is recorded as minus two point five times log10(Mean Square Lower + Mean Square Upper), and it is -6.47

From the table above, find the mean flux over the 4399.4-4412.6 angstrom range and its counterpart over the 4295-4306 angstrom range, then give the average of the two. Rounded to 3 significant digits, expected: 12.4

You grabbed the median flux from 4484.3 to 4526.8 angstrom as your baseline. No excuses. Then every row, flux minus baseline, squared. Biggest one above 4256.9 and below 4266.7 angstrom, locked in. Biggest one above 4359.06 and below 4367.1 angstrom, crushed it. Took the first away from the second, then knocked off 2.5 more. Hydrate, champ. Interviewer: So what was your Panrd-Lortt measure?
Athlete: -72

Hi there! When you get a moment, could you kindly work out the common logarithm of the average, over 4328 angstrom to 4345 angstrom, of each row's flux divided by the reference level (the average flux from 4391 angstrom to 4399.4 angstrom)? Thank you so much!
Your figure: -0.03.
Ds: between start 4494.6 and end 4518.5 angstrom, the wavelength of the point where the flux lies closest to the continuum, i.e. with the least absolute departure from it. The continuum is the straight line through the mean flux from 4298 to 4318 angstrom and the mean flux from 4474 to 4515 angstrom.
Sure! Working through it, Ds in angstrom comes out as 4511.72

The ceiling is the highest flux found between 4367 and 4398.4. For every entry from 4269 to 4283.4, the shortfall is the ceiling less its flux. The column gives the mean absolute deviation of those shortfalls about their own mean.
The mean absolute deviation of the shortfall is 2.20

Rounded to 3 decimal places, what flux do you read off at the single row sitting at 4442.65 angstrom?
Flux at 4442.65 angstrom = 14.000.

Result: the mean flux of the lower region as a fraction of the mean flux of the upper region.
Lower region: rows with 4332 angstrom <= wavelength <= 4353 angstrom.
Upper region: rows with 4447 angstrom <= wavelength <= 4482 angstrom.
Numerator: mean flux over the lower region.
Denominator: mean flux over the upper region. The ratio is 0.92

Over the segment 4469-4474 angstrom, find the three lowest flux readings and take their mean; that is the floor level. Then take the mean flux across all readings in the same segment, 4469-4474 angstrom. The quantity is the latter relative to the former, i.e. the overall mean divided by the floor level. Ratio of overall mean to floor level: 1.04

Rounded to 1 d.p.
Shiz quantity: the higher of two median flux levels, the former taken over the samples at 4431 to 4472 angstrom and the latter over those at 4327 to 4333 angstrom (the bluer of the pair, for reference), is 16.3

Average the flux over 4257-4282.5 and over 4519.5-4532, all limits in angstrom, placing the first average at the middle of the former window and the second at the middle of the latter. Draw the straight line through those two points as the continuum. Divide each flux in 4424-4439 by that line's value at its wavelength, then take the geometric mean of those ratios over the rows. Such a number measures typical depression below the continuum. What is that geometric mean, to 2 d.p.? 1.02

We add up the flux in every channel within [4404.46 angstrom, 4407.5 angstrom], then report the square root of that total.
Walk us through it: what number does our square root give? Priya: 6.15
